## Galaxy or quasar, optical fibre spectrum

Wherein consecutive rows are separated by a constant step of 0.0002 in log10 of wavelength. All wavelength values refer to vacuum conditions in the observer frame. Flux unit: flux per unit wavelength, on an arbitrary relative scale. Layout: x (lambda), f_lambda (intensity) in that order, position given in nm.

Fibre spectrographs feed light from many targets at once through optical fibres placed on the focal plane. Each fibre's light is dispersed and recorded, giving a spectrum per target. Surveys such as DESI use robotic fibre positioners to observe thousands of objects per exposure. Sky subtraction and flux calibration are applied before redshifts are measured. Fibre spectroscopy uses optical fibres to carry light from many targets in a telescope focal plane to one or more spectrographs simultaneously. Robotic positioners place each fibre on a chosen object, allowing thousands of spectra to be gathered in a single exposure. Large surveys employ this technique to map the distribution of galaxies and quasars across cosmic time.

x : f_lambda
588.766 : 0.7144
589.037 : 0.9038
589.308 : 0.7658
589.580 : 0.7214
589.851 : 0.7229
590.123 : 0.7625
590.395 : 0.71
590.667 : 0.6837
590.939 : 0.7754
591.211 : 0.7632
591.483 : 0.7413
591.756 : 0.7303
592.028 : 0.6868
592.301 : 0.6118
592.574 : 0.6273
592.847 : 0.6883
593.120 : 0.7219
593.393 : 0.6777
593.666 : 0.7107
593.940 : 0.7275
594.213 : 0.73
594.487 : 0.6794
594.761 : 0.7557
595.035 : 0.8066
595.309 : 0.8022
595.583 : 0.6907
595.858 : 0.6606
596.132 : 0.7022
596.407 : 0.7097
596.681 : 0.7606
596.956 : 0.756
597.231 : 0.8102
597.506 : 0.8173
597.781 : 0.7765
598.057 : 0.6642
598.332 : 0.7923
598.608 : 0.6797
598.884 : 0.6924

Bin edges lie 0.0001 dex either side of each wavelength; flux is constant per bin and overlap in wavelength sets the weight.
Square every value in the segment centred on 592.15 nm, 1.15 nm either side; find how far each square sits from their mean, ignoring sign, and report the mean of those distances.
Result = 0.059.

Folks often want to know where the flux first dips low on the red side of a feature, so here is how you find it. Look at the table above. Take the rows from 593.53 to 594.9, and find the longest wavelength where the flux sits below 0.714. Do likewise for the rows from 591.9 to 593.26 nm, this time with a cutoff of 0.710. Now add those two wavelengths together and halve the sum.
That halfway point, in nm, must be 593.67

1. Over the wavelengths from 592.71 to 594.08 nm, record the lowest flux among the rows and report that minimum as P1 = 0.6777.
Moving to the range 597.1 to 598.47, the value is 0.6642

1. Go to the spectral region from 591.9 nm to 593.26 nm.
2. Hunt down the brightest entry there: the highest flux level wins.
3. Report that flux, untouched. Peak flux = 0.7219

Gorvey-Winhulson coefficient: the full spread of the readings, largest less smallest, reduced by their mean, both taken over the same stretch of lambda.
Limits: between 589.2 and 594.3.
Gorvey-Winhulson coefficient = -0.55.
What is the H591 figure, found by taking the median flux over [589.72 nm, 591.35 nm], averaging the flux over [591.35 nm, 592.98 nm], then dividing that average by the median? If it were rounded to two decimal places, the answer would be 0.92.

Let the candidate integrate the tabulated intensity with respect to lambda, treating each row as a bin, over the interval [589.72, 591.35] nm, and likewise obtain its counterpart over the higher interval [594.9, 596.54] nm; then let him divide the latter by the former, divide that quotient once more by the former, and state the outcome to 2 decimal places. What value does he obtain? 0.83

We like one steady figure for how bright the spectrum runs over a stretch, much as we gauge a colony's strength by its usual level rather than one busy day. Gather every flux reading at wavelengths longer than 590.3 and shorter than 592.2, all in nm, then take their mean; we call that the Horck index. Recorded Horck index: 0.73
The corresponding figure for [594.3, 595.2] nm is 0.75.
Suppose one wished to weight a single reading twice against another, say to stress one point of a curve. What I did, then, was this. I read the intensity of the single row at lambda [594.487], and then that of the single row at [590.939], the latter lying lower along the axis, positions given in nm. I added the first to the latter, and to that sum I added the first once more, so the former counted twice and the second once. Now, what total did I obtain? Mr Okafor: 2.13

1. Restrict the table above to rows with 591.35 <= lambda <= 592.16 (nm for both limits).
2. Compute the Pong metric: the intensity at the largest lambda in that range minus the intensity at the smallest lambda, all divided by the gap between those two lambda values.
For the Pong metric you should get -0.100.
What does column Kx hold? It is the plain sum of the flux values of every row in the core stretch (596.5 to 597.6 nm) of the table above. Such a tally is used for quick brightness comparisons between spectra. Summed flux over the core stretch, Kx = 3.14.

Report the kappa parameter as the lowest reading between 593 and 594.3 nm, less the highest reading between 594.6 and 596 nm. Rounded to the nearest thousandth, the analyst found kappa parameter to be -0.129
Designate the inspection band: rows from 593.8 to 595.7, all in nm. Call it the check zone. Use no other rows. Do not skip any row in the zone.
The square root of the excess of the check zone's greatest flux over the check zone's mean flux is 0.25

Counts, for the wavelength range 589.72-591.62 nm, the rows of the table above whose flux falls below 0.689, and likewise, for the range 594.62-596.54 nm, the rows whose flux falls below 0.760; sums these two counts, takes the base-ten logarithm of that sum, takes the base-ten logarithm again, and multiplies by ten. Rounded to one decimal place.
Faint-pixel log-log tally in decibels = -1.1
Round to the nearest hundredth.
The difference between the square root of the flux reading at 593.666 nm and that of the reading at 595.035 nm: -0.06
